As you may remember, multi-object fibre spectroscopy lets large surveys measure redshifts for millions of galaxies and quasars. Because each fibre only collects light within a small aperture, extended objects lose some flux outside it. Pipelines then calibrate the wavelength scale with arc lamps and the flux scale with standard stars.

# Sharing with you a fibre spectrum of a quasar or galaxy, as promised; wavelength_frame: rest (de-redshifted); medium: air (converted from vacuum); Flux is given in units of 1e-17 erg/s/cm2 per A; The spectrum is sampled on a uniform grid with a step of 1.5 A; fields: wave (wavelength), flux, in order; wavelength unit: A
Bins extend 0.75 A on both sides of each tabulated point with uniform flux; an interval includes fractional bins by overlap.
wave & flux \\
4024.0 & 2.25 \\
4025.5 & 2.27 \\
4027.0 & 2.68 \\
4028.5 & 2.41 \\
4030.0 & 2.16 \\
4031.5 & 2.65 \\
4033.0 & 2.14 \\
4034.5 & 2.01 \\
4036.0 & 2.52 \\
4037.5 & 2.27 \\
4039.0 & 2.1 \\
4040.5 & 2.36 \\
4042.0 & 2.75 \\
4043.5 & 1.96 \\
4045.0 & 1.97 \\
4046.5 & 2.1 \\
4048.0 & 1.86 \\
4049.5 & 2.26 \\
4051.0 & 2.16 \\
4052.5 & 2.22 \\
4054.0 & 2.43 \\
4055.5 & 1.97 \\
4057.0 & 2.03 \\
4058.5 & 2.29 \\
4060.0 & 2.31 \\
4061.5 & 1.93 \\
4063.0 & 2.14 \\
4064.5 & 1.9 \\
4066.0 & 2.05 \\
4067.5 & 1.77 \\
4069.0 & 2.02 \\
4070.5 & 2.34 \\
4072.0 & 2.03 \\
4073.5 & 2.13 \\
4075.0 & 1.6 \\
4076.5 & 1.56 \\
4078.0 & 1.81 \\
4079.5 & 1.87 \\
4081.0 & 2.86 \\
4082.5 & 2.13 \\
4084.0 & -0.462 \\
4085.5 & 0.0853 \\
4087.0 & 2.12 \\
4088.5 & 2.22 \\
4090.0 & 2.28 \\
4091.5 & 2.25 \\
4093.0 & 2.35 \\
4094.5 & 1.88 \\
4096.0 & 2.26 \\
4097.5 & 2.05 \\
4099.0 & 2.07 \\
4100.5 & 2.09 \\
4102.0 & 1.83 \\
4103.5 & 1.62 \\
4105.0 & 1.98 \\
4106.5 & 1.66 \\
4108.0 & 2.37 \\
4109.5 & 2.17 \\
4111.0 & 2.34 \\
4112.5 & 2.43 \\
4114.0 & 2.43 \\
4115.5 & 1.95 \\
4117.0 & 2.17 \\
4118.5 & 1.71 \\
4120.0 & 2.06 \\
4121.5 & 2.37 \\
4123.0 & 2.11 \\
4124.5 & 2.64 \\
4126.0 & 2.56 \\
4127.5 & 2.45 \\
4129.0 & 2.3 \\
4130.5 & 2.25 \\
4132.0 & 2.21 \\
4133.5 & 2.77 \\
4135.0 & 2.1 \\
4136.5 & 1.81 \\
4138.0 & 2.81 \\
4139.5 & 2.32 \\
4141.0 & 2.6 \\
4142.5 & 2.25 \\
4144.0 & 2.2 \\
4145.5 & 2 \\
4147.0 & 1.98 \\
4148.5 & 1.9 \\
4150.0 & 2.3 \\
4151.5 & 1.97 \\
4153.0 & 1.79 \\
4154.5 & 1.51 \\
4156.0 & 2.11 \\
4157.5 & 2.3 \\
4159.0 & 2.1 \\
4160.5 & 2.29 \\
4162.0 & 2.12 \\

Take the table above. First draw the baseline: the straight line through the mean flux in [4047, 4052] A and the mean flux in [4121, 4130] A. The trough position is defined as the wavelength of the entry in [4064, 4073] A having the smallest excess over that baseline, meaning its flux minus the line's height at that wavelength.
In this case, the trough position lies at 4067.5 A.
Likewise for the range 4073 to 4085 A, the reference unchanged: 4084.0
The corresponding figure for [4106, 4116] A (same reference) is 4106.5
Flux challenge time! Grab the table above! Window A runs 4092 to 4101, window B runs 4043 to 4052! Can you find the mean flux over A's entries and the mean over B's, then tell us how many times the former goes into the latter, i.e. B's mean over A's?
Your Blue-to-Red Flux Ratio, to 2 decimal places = 0.97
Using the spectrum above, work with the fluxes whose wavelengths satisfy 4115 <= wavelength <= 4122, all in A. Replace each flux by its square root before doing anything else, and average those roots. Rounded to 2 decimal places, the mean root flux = 1.43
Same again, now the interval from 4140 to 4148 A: 1.48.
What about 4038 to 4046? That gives 1.49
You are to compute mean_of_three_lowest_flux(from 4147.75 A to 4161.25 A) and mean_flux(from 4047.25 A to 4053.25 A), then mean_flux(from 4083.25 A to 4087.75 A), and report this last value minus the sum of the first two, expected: -3.3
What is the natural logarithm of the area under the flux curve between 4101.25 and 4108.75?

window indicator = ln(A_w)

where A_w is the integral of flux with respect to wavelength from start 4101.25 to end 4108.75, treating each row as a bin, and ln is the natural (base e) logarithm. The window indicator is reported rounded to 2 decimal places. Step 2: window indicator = 2.65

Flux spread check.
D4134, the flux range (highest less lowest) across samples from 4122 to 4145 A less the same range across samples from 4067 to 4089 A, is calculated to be -2.32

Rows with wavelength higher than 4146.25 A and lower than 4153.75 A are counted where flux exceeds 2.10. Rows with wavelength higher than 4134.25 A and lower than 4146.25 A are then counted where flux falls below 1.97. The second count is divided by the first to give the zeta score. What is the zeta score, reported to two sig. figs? 1.0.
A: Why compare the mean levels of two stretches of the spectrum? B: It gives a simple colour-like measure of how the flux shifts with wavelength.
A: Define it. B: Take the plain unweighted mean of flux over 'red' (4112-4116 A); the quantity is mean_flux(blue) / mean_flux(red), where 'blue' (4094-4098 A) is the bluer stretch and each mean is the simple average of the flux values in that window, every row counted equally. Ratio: 0.91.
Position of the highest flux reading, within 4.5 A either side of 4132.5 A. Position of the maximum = 4133.5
